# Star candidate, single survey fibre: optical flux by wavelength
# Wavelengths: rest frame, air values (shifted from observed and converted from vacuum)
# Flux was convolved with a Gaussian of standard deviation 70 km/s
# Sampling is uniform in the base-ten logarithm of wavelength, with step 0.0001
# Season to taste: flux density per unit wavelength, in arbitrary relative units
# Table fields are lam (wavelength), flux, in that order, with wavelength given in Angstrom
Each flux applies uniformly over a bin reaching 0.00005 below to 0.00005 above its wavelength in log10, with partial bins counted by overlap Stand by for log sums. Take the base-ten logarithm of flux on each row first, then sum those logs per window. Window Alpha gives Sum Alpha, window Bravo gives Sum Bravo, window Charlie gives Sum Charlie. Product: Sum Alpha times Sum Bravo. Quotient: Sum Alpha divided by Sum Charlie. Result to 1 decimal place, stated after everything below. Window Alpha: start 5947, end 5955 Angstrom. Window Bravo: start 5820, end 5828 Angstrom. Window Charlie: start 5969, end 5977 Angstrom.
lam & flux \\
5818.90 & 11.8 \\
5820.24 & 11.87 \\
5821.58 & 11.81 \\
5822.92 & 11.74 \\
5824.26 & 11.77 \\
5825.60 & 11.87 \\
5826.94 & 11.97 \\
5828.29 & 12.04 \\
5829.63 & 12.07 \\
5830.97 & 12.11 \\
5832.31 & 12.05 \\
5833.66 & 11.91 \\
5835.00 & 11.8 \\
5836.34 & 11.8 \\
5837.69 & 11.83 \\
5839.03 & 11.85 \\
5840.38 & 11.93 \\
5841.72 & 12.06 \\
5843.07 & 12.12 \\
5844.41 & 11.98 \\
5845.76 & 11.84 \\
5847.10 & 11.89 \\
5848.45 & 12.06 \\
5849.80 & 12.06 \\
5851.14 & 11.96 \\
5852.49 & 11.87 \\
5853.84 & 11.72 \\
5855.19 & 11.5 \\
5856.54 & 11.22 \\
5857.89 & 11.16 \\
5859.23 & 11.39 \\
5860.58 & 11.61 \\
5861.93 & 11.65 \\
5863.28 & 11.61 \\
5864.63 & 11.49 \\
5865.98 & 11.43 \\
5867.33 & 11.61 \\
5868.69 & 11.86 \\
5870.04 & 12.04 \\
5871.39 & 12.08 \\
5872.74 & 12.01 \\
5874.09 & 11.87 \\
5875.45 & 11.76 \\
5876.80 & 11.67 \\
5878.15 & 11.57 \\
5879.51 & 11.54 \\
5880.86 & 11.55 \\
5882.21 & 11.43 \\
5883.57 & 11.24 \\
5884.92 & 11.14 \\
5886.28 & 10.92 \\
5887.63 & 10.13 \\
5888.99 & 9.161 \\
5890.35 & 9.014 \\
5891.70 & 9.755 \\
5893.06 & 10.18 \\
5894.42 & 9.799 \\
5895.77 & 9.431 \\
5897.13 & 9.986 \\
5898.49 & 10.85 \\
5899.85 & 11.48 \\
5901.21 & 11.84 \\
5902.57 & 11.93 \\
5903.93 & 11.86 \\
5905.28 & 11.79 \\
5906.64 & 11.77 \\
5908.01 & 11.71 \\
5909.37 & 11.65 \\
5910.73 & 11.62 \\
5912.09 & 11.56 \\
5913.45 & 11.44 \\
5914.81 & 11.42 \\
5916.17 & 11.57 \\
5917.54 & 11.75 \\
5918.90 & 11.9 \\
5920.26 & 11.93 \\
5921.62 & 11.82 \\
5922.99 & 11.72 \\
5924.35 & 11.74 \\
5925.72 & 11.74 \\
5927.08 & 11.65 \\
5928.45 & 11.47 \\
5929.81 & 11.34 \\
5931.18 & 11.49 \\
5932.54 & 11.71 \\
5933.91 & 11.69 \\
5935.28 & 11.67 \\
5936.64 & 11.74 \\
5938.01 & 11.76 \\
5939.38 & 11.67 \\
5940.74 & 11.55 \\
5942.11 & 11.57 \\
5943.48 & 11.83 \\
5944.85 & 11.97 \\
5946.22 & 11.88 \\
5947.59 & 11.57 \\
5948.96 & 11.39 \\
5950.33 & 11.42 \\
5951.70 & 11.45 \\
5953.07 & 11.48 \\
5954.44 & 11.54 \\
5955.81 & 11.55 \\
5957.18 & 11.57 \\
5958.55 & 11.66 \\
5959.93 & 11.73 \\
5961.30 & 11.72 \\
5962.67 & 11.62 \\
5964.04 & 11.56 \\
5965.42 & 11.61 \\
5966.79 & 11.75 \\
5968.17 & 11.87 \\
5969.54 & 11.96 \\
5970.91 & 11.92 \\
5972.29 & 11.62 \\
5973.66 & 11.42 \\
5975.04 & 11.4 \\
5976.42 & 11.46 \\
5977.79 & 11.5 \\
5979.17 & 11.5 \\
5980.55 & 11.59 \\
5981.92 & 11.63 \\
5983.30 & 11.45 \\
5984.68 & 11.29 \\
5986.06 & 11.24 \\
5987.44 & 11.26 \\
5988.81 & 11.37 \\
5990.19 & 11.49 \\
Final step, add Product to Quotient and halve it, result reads 21.0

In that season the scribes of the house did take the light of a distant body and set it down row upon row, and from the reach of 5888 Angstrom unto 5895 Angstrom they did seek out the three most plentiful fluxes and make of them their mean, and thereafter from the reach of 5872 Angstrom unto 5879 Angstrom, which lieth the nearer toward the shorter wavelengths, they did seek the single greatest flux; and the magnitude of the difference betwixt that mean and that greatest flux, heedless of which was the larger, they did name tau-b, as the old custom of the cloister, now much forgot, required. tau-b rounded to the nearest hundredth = 2.10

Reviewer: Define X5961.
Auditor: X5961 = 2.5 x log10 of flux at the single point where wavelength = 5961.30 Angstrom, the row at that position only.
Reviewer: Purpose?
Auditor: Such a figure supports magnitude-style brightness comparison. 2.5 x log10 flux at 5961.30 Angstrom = 2.67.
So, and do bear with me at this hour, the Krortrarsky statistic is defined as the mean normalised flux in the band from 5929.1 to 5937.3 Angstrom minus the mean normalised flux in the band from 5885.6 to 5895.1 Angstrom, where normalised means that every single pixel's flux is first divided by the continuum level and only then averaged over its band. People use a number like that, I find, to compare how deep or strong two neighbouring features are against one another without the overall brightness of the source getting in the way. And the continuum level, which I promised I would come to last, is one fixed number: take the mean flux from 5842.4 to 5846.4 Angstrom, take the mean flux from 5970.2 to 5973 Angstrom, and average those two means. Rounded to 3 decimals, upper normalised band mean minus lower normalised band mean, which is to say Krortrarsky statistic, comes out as 0.148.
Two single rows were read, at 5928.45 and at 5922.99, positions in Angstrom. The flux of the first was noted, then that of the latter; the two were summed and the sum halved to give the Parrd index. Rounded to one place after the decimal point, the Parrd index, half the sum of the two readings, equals 11.6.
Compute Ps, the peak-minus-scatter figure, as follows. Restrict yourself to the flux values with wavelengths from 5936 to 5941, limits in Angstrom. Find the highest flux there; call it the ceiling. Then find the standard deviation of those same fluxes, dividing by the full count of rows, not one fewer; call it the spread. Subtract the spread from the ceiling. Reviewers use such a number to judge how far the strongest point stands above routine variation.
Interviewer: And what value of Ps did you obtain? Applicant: 11.7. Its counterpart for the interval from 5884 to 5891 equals 10.3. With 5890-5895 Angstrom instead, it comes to 9.8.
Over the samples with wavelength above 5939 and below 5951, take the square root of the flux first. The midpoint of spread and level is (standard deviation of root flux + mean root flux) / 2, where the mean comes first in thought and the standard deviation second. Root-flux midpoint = 1.72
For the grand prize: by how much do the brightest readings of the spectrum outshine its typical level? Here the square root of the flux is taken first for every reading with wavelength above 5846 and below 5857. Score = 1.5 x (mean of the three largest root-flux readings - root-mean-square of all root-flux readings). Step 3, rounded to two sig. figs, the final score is 0.053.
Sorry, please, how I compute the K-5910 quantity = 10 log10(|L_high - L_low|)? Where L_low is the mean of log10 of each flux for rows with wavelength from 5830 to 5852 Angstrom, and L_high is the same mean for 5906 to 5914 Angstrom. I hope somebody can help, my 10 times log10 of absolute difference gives -19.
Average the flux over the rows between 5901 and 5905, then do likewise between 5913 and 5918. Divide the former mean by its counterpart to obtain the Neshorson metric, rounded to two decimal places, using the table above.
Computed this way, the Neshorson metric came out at 1.03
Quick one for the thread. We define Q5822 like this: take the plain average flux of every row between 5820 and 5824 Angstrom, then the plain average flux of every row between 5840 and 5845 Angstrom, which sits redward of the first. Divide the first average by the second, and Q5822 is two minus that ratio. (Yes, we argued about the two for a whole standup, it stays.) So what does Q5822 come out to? 1.02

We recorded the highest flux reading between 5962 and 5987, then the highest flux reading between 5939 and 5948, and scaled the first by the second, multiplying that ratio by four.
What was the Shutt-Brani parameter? 4.00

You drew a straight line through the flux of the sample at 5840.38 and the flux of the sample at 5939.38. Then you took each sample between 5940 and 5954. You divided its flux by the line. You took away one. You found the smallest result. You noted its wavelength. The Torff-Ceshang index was 5948.96 Angstrom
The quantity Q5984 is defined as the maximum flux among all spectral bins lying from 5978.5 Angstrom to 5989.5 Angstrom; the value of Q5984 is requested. 11.63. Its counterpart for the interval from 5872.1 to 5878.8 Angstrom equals 12.01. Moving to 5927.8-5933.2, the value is 11.71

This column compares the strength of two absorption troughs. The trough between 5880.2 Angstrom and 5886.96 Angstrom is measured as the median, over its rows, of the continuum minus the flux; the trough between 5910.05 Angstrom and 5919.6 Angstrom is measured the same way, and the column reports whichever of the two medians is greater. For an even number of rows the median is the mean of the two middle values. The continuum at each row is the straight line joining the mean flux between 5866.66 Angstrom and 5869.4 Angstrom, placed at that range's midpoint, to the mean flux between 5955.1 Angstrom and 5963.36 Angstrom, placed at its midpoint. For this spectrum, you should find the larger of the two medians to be 0.5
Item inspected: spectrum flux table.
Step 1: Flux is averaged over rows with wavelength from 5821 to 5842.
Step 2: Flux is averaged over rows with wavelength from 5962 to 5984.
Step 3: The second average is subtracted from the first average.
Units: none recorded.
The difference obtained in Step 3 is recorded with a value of 0.30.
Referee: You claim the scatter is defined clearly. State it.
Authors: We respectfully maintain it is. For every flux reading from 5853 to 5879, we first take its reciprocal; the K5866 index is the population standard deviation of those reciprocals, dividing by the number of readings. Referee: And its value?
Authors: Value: 0.0018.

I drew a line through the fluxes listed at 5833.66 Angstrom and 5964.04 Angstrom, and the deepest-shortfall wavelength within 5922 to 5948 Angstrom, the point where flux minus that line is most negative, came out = 5929.81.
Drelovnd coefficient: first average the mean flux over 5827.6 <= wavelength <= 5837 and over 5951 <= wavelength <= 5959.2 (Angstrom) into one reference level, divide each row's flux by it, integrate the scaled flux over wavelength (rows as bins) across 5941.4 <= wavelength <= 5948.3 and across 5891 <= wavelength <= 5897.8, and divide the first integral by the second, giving 1.21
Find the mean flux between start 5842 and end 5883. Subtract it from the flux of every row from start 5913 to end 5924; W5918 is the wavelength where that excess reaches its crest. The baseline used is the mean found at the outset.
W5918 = 5920.26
